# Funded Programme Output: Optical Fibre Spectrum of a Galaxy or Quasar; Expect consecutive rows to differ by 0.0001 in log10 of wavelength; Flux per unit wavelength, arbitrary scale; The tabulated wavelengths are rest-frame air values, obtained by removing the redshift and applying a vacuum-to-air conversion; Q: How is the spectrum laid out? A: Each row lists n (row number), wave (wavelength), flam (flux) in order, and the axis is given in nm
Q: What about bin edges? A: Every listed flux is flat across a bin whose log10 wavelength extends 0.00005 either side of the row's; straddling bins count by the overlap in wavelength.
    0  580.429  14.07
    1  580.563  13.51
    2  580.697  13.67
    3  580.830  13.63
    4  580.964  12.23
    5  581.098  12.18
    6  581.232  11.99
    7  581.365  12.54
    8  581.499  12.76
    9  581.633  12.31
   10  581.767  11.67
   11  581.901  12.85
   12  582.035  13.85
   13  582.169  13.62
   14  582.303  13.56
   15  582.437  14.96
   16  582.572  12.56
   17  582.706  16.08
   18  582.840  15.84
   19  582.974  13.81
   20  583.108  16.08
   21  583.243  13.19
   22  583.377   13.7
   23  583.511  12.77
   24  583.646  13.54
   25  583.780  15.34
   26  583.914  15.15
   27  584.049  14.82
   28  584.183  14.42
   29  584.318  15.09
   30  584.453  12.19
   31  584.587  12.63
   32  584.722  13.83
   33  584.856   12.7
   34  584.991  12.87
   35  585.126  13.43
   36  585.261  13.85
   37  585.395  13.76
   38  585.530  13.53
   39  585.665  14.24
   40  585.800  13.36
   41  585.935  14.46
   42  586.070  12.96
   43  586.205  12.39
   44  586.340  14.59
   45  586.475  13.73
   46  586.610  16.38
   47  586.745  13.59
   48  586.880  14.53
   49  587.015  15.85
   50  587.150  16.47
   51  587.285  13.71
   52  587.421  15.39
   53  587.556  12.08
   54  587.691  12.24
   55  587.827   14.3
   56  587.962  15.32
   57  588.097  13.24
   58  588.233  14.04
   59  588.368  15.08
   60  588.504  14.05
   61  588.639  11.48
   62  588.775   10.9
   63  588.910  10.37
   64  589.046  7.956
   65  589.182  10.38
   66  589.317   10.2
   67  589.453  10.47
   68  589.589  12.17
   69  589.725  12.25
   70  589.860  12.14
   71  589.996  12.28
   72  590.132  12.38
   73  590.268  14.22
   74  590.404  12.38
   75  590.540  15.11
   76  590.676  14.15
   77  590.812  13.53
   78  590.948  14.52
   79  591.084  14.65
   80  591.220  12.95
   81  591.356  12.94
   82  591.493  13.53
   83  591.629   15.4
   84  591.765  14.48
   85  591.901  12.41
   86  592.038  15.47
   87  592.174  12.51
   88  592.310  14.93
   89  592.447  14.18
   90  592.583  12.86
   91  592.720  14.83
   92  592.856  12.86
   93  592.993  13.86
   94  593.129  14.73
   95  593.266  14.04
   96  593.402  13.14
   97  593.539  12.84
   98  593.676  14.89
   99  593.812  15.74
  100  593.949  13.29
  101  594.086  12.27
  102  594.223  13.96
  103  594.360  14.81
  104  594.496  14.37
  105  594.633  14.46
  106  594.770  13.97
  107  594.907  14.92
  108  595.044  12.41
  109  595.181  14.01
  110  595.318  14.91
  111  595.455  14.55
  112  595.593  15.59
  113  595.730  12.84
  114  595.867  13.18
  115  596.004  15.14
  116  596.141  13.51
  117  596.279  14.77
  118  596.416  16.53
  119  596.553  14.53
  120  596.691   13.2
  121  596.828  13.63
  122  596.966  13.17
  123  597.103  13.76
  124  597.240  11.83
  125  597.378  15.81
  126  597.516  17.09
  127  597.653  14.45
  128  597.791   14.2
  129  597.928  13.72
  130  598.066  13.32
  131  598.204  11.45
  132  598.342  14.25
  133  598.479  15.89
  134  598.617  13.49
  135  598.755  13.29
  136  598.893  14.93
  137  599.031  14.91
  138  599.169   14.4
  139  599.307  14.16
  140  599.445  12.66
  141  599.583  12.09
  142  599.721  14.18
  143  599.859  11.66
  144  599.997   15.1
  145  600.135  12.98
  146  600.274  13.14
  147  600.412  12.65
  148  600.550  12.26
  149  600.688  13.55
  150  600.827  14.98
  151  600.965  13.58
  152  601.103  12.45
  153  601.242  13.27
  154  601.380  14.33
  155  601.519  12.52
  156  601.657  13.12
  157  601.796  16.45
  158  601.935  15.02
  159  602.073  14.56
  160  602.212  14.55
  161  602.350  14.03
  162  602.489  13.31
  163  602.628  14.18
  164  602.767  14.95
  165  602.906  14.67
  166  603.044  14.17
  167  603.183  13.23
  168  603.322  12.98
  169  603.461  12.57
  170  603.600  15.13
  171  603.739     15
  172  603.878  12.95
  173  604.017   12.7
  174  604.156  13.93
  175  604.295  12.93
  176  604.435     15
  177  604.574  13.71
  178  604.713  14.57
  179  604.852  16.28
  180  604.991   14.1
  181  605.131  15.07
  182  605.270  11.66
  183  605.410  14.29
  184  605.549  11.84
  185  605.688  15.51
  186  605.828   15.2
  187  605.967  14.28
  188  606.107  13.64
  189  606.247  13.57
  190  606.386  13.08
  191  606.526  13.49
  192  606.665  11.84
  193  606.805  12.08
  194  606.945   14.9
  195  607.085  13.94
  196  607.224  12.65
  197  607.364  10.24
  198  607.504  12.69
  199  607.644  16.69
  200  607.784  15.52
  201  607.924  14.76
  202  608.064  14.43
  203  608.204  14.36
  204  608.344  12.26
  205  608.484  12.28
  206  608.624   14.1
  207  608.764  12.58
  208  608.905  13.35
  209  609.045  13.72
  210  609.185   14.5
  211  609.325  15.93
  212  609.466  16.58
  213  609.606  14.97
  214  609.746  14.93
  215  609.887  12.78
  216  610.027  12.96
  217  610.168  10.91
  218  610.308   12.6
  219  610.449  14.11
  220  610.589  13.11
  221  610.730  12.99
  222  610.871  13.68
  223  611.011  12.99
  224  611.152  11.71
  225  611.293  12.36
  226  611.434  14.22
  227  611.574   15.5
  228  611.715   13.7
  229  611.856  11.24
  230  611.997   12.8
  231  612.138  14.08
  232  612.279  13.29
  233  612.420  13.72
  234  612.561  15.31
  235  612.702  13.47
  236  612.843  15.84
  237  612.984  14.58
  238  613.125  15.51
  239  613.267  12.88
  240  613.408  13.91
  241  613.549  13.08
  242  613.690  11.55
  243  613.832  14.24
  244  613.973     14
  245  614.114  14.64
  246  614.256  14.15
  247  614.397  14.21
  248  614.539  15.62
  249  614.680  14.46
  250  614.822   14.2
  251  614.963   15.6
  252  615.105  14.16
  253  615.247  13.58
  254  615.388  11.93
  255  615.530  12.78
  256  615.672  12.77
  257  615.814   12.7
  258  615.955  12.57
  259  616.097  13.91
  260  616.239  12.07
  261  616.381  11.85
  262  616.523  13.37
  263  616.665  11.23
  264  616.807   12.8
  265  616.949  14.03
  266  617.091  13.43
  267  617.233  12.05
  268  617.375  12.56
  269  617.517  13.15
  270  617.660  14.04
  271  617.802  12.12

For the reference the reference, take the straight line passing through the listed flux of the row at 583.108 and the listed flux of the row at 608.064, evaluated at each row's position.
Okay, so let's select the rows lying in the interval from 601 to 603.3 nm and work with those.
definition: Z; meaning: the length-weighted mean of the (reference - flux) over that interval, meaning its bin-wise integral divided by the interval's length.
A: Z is 0.8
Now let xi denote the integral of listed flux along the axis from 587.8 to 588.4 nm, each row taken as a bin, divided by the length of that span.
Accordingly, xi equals 14.4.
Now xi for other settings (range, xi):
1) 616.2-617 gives 12.5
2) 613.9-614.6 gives 14.5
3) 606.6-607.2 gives 13.2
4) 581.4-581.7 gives 12.5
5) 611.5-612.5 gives 13.5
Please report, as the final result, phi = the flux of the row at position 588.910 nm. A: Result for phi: 10.37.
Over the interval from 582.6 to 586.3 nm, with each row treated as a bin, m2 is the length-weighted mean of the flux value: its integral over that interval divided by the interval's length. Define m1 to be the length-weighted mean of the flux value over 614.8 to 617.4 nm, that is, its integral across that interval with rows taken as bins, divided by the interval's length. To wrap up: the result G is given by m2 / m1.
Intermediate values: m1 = 13.0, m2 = 13.9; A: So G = 1.07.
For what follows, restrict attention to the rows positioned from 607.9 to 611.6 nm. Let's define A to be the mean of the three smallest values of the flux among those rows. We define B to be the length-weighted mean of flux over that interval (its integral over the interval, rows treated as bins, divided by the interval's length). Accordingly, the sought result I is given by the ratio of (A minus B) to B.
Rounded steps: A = 11.6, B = 13.6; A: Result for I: -0.146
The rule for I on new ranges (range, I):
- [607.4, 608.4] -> -0.082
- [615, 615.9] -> -0.047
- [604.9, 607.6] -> -0.162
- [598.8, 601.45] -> -0.113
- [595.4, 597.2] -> -0.076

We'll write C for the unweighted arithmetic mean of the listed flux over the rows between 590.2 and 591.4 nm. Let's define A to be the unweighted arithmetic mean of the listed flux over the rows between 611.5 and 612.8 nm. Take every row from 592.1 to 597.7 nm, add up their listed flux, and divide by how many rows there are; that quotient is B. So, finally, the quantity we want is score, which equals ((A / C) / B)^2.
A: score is 0.0049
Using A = 13.7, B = 14.1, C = 13.8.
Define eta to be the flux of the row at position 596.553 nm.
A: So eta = 14.53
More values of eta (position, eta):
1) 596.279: 14.77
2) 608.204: 14.36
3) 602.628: 14.18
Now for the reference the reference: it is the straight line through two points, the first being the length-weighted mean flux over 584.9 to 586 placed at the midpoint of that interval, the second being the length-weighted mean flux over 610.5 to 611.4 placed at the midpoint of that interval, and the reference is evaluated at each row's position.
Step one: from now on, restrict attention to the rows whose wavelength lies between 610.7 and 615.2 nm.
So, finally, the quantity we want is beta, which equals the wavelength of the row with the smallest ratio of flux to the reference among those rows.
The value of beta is 611.856 nm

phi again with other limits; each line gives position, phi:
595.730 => 12.84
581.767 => 11.67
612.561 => 15.31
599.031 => 14.91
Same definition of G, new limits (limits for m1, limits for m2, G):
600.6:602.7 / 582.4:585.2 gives 1.00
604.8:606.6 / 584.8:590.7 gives 0.94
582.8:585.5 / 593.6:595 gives 1.02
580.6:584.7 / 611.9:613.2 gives 1.04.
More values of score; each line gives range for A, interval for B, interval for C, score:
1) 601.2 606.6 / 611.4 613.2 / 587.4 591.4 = 0.0060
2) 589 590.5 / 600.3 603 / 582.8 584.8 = 0.0034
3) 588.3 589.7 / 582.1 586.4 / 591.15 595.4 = 0.0034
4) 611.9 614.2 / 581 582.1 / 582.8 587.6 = 0.0063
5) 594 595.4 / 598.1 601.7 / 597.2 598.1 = 0.0052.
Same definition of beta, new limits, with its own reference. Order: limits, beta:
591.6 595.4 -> 594.086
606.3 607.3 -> 606.665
